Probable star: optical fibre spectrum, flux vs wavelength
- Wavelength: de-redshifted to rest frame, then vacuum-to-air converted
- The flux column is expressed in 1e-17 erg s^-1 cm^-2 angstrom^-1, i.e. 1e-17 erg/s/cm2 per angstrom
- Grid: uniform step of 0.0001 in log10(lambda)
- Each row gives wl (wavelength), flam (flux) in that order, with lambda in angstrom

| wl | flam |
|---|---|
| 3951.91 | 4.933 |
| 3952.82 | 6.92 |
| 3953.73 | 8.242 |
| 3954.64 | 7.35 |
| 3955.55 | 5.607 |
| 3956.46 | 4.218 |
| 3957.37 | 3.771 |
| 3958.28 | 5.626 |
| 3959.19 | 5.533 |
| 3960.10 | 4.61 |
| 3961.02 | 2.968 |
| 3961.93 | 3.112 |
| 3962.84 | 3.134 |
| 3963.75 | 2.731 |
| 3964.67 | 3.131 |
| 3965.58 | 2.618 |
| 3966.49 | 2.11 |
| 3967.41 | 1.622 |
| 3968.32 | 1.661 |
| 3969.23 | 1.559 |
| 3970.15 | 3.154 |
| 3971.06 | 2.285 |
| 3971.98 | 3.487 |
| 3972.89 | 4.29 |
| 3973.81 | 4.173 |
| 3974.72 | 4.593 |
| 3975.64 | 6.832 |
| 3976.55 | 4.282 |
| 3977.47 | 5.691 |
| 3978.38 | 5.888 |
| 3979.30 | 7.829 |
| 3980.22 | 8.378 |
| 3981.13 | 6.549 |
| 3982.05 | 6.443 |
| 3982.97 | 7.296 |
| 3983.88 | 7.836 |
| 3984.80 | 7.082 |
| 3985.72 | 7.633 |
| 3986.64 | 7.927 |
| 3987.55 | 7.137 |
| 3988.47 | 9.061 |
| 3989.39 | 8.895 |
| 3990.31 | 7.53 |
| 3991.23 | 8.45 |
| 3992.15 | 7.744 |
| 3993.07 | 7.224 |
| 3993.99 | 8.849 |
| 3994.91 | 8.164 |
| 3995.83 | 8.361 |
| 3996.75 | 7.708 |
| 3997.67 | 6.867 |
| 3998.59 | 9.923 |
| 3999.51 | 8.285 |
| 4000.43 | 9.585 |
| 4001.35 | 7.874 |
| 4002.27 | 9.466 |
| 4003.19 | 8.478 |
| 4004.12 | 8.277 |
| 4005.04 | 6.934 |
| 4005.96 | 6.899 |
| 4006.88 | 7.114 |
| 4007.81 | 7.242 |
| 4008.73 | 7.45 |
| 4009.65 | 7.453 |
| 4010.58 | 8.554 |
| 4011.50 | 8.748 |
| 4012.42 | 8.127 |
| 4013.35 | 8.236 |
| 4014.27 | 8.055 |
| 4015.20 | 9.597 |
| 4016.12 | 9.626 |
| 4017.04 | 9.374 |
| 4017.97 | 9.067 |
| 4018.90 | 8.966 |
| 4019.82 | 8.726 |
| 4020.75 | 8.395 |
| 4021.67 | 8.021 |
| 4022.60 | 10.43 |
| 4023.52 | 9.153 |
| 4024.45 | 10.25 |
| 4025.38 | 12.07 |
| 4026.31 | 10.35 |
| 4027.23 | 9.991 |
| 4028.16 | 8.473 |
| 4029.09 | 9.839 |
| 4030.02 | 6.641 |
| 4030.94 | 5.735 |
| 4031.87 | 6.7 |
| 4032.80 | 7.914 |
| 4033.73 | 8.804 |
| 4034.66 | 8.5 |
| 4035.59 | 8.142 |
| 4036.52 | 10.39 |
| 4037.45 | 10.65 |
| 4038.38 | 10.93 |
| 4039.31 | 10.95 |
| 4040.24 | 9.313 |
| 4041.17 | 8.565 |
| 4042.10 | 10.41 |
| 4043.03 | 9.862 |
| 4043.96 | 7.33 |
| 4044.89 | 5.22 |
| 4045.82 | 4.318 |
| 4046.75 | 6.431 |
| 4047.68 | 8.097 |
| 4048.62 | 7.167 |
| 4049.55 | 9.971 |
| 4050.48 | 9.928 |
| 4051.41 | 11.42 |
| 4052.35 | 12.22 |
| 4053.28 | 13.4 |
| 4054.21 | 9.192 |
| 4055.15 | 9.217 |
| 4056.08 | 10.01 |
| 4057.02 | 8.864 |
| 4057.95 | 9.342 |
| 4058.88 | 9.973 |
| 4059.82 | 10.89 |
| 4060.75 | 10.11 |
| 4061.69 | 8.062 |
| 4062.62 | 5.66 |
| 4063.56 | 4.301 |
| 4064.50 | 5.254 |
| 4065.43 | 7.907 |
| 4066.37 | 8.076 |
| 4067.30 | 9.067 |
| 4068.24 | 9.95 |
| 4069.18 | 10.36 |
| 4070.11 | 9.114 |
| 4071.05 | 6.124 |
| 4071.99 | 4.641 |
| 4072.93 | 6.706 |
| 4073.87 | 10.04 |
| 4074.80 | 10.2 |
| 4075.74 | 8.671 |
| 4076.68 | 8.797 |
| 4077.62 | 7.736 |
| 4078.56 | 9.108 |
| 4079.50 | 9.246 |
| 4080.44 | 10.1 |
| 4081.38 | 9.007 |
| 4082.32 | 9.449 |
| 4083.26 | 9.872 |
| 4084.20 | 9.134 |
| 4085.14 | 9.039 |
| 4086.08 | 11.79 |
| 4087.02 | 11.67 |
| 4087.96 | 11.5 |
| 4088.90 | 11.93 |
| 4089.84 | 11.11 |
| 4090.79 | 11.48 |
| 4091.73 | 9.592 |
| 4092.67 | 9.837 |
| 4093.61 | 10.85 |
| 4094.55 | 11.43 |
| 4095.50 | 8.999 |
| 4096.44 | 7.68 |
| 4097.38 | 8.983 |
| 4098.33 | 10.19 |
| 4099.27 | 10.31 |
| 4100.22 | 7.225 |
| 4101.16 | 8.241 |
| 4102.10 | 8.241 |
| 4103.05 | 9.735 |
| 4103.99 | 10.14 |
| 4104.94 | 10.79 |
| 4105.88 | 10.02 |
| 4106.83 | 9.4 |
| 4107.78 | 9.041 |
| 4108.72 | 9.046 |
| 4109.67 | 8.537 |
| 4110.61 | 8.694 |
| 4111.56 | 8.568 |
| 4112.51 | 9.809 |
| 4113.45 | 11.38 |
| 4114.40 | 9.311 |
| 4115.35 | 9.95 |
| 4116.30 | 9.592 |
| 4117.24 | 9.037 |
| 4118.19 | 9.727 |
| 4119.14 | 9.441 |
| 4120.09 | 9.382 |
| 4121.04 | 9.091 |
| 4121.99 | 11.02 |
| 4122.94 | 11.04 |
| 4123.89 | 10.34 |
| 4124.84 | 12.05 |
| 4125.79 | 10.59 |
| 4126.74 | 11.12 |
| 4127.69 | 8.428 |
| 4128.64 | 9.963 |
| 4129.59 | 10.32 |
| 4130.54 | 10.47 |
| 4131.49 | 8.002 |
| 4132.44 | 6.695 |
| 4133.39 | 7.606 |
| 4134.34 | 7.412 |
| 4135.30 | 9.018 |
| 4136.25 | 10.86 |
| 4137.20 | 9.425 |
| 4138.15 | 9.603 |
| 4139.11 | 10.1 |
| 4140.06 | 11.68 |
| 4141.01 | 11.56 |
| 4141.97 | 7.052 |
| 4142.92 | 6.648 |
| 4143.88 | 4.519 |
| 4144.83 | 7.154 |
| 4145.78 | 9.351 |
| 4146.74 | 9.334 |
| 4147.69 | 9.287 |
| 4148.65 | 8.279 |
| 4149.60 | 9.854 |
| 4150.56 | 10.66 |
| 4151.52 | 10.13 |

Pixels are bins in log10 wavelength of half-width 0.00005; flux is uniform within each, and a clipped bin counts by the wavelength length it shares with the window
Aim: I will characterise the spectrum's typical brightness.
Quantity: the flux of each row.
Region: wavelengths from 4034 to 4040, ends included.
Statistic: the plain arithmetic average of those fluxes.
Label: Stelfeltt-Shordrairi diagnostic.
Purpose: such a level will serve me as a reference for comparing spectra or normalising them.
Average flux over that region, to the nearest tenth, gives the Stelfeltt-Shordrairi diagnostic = 9.9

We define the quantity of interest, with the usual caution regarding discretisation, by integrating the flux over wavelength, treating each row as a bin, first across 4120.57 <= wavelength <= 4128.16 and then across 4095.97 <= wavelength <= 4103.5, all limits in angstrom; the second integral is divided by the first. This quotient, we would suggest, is 0.84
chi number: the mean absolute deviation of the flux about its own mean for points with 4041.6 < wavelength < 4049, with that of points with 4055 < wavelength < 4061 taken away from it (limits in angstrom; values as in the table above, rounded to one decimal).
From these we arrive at 1.0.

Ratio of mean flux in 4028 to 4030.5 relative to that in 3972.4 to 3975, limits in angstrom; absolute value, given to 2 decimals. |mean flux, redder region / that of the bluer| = 1.91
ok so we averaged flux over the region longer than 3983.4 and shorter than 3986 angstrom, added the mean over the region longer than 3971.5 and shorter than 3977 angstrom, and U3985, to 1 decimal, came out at 12.1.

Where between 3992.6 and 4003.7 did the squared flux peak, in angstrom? 3998.59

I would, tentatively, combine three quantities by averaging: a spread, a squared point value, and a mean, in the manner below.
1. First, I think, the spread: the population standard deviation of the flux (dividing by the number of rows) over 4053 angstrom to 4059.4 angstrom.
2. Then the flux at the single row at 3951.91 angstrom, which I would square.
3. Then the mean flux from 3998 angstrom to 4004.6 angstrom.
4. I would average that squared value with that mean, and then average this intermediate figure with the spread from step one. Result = 9.0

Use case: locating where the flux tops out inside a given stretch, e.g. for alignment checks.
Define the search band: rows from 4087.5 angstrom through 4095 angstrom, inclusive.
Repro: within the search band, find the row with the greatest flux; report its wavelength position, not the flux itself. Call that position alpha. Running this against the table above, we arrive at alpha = 4088.90 angstrom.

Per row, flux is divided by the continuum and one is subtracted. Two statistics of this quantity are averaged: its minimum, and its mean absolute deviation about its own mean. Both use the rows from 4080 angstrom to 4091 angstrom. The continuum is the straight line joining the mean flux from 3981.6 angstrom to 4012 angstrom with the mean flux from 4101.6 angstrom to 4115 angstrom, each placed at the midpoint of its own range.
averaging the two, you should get 0.05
